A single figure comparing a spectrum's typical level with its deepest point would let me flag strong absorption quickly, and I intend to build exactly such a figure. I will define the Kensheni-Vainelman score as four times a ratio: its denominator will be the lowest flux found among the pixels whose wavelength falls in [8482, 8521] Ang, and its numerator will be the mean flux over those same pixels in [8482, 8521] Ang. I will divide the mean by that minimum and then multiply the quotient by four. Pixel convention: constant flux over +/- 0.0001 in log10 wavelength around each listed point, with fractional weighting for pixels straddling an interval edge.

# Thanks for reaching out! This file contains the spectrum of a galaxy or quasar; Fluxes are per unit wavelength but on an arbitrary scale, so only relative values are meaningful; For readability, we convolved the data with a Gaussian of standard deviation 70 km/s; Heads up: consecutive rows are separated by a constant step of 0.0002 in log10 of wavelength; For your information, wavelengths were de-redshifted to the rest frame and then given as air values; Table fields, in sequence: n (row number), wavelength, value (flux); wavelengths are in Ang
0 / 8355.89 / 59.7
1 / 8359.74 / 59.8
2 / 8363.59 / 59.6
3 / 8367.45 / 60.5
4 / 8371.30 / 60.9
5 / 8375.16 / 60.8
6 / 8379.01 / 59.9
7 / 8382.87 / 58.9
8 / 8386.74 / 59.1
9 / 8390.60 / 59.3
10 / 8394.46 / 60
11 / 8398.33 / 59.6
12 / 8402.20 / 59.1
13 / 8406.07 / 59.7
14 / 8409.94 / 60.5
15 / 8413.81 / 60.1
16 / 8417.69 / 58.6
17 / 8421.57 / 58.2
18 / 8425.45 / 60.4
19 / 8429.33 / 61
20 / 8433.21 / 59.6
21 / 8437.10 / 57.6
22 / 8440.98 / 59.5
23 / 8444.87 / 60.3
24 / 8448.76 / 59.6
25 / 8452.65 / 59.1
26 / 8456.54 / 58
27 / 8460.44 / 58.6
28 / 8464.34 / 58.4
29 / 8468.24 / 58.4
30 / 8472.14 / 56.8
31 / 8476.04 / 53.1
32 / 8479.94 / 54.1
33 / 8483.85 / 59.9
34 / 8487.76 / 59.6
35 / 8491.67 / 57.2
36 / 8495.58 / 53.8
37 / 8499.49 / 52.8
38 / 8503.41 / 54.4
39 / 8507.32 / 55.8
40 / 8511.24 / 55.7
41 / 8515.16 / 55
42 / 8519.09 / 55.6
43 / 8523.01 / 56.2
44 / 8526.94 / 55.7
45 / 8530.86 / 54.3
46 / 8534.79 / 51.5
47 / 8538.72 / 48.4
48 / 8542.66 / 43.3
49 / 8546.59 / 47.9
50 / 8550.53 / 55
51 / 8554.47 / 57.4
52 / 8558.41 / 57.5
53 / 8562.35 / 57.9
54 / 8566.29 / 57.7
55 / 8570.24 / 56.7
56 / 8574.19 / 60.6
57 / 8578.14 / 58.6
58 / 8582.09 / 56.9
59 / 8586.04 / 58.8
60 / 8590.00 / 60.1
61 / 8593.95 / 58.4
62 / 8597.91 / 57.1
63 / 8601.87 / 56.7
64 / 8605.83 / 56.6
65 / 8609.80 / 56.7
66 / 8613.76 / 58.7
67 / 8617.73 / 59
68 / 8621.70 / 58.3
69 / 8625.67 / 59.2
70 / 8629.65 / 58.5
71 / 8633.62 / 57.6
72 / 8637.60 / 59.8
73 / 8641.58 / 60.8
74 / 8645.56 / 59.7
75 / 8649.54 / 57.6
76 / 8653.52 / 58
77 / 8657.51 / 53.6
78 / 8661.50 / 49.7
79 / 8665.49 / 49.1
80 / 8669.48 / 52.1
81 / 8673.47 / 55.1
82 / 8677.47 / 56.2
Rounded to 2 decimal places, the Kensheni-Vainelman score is 4.24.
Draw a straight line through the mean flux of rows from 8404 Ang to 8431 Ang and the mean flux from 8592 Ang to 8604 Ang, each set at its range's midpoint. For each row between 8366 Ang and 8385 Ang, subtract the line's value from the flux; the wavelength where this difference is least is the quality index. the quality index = 8382.87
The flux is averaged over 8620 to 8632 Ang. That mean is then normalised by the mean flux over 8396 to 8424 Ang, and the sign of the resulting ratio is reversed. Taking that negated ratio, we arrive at -0.99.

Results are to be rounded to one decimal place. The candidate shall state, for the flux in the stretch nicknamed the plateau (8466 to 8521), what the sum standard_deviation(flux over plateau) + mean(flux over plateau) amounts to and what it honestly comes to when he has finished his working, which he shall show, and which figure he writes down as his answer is 58.1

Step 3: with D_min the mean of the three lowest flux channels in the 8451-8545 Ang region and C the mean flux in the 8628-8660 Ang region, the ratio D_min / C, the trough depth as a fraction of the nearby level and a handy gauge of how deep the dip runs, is 0.82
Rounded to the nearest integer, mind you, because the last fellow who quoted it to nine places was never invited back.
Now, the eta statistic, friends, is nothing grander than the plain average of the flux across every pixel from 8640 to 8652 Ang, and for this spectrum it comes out 59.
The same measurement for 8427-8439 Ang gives 59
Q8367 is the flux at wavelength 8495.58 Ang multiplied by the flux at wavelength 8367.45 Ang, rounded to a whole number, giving 3255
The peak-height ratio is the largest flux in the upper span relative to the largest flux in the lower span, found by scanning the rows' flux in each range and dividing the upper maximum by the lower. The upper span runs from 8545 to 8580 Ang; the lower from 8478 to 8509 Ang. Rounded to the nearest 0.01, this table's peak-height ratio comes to 1.01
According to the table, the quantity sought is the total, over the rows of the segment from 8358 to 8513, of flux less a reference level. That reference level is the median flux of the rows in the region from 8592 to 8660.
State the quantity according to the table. 6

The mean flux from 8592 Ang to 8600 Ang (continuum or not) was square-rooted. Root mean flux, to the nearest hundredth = 7.60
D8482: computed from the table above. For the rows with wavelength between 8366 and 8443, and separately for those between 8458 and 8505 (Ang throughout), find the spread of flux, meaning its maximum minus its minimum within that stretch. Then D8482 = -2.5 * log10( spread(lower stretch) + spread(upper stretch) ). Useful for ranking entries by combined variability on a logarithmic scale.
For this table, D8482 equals -2.6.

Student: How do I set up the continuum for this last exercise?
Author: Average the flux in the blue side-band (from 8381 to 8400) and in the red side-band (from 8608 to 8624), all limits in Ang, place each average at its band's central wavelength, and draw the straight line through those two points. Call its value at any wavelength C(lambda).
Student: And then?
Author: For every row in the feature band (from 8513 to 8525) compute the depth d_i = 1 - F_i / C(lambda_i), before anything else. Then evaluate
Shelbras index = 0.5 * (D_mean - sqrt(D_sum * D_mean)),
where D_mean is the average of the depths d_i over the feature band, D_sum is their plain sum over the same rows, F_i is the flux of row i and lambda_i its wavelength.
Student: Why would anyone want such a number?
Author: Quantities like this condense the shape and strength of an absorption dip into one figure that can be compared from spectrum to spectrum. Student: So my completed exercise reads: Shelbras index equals -0.019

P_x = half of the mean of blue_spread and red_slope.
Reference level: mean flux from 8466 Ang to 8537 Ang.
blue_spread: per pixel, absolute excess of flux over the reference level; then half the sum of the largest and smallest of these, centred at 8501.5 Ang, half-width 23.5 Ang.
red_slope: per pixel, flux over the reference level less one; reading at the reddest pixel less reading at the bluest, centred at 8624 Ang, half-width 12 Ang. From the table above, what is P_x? 0.55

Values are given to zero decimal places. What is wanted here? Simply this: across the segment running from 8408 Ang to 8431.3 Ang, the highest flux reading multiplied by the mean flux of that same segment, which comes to 3648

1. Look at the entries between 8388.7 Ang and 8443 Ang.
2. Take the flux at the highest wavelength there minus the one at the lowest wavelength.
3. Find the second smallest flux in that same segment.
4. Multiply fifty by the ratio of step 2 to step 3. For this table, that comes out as 0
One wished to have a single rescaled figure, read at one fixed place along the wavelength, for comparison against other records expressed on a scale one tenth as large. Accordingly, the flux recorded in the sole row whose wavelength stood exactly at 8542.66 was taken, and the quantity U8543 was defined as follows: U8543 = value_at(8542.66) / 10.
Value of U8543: 4.33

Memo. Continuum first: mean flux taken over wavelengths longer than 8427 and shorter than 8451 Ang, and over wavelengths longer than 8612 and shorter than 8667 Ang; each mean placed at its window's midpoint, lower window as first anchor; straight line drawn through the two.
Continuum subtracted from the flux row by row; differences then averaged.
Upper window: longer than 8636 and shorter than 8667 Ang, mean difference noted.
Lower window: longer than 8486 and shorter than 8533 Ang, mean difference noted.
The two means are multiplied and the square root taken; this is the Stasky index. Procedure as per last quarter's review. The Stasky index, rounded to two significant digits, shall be 1.7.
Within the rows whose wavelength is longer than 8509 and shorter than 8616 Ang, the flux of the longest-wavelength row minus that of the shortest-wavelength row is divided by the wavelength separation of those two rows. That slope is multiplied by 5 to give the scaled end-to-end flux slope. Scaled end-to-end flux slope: 0.15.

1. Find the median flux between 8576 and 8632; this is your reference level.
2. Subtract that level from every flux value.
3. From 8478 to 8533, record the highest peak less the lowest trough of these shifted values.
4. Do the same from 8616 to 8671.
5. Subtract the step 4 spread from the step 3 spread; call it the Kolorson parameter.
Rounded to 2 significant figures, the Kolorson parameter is -4.6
